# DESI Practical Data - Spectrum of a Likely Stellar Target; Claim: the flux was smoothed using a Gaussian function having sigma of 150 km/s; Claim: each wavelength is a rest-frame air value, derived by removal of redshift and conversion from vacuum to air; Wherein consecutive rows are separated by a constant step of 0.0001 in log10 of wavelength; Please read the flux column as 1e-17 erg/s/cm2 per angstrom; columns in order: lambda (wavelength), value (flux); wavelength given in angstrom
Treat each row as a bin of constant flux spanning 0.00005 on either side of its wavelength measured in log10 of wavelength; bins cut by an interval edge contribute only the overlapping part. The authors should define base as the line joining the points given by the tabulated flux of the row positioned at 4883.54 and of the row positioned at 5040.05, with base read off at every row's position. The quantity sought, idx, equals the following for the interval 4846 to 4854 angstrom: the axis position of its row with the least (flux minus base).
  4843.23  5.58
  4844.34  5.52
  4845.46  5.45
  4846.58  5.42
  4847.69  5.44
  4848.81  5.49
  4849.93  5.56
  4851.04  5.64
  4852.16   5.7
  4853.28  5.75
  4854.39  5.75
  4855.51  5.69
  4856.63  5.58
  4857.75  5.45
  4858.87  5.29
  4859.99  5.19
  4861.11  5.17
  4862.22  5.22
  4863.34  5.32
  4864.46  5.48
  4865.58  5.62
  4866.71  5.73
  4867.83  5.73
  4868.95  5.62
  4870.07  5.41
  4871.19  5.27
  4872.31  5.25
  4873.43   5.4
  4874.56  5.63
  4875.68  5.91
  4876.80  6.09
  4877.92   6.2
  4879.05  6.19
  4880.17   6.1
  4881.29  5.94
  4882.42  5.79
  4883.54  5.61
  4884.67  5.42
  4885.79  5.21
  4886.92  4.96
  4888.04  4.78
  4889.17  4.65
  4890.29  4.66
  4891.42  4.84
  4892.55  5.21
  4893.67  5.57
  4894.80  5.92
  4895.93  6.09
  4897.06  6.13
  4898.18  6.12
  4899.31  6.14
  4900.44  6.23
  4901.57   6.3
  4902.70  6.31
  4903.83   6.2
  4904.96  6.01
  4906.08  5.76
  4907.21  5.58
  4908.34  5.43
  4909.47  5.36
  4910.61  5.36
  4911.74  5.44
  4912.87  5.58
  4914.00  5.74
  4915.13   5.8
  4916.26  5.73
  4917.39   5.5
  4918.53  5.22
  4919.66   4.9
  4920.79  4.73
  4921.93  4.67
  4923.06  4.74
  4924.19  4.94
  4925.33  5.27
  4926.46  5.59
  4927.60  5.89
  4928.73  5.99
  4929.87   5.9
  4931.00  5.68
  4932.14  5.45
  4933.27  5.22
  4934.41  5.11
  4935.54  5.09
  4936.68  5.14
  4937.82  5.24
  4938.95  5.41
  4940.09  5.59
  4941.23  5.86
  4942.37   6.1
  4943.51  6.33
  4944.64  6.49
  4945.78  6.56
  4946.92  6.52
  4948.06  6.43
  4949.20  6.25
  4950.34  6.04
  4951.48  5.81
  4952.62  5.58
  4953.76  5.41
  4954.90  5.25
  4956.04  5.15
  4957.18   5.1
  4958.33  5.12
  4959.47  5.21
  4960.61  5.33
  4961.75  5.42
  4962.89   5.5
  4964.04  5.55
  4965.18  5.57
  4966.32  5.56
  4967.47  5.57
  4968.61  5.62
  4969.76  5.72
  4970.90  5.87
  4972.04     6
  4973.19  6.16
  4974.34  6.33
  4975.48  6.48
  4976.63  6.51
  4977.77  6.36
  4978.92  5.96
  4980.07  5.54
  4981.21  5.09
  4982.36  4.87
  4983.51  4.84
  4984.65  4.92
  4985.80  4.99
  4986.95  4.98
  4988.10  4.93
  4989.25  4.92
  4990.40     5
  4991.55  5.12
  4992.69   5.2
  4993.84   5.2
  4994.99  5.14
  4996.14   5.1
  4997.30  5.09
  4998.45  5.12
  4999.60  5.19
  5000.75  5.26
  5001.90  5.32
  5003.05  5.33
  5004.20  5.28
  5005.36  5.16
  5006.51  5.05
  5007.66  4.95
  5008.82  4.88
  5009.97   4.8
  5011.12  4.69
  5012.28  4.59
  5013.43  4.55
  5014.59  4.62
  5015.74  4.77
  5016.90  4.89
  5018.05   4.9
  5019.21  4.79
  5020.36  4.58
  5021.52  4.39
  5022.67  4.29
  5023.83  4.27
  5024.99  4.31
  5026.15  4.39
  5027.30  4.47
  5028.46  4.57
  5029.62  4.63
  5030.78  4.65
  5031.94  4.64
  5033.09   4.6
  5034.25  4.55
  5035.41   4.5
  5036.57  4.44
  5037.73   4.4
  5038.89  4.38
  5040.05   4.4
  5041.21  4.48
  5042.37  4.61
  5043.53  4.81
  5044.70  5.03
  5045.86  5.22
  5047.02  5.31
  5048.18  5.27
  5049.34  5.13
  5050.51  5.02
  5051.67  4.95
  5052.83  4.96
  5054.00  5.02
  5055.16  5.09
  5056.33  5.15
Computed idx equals 4846.58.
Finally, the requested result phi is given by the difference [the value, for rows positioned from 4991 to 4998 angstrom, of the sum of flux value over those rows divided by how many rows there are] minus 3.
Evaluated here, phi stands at 2.1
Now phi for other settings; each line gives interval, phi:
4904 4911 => 2.6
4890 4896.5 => 2.4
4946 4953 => 3.1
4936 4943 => 2.6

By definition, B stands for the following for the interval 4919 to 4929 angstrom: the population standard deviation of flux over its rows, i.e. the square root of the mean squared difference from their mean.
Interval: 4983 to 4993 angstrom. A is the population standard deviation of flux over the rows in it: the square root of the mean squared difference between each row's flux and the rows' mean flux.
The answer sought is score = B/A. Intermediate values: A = 0.10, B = 0.49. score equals 4.7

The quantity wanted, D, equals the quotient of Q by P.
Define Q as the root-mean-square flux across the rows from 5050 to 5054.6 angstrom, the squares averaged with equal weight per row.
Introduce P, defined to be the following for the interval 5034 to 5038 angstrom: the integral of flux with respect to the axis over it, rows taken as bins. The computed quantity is 0.279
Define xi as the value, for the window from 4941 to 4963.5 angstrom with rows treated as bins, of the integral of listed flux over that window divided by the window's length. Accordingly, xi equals 5.8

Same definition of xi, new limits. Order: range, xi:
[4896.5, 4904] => 6.2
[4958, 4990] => 5.5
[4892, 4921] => 5.7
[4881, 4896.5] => 5.3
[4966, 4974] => 5.8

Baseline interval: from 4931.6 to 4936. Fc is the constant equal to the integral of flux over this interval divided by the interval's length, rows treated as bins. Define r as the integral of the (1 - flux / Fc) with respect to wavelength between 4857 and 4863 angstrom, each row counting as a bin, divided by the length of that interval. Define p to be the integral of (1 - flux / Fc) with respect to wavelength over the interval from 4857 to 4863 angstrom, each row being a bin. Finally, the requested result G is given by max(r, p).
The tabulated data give -0.01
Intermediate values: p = -0.05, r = -0.01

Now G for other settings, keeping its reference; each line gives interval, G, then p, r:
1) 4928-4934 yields -0.08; -0.47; -0.08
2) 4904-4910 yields -0.08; -0.50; -0.08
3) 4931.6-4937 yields 0.03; 0.03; 0.00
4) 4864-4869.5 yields -0.08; -0.43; -0.08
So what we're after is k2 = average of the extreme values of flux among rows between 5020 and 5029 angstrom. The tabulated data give 4.4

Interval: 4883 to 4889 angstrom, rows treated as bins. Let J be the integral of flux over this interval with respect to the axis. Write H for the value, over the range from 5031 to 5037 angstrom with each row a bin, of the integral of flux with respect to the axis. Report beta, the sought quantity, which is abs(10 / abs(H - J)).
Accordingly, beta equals 2.8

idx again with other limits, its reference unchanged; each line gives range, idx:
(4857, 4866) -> 4861.11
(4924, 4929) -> 4924.19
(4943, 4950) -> 4949.20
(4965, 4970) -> 4966.32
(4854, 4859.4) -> 4858.87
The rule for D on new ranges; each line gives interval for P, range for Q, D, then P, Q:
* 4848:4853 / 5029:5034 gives 0.166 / 28.0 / 4.63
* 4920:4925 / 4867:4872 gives 0.230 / 24.0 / 5.51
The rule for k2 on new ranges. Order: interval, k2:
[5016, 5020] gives 4.8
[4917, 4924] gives 5.1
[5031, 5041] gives 4.5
